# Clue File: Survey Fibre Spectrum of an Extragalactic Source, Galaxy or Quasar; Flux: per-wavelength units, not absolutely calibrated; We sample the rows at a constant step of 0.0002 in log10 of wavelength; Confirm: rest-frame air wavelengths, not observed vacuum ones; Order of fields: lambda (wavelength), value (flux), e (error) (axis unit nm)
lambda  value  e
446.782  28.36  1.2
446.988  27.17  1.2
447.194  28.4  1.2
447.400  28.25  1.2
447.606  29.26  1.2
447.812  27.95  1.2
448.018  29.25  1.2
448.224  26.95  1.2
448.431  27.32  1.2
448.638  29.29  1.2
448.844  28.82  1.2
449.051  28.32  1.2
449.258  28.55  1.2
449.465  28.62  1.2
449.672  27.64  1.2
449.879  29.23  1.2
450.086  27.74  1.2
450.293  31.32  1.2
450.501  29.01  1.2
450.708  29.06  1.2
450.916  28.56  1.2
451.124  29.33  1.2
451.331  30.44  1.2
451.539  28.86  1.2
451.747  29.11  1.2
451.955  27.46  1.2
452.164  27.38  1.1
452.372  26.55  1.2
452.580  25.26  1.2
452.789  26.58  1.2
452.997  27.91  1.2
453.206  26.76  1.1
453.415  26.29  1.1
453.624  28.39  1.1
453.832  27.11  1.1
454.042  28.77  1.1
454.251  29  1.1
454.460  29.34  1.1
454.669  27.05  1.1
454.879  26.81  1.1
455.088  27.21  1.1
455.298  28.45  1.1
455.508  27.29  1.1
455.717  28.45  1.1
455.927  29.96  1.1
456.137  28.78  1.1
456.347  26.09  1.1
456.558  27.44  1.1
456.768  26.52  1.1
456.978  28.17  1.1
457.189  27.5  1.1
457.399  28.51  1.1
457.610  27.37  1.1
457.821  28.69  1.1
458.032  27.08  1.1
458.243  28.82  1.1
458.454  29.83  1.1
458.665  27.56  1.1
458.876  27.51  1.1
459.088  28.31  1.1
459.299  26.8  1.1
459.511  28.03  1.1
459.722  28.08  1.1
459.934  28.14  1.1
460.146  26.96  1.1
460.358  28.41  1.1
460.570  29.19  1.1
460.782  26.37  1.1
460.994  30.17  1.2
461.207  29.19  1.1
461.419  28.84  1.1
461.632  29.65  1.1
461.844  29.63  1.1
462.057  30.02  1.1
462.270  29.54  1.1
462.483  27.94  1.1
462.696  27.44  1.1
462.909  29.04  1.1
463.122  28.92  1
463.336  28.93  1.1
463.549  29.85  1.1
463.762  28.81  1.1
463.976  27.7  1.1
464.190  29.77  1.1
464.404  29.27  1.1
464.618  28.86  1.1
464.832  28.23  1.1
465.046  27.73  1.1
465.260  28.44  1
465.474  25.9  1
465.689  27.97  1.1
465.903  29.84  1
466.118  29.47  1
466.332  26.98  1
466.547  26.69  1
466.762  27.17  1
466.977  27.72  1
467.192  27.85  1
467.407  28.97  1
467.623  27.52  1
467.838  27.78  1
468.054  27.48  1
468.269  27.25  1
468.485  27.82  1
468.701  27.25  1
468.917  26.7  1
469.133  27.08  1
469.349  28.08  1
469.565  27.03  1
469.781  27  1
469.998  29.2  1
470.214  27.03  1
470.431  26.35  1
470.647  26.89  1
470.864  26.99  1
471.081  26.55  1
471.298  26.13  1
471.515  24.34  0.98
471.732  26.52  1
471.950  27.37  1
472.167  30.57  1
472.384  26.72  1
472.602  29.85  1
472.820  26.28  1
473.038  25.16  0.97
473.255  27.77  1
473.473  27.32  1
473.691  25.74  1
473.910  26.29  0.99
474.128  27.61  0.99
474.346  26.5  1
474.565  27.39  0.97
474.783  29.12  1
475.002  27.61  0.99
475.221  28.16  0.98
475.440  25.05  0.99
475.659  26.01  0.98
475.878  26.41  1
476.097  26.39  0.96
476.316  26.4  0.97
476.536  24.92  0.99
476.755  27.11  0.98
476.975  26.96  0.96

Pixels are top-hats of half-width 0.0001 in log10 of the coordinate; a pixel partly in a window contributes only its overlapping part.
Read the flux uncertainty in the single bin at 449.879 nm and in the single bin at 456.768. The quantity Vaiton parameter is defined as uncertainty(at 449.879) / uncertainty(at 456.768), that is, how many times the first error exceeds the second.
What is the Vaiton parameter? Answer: 1.09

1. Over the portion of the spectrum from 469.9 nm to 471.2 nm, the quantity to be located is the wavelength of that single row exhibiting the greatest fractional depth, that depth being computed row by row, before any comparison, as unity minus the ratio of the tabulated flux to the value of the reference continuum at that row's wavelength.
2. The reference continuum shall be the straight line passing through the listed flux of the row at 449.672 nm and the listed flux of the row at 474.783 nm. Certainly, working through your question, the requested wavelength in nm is 470.431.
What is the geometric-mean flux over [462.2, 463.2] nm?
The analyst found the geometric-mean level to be 28.6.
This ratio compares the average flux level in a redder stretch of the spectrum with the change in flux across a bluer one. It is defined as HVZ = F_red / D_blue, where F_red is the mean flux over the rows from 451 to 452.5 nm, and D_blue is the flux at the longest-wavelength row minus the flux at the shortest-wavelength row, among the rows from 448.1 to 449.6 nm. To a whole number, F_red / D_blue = 17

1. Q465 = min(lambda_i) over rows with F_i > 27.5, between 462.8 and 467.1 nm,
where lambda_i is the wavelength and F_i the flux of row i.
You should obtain 462.909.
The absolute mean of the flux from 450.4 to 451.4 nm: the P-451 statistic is 29.3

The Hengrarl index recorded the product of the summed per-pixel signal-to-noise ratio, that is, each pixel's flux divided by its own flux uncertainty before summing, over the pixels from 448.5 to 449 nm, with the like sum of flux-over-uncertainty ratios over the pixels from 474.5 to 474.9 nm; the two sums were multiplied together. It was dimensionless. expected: 2778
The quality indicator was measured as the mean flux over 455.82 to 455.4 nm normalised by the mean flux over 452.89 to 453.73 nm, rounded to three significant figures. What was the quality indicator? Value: 1.02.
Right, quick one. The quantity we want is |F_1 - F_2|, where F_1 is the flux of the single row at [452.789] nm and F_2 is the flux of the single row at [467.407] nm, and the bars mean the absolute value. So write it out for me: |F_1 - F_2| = 2.4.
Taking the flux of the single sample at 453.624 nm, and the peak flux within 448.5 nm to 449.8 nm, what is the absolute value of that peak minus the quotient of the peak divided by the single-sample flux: 28.26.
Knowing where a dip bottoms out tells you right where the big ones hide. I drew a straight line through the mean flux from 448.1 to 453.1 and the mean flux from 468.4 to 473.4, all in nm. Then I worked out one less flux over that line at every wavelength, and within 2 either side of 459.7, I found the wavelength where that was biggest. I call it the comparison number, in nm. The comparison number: 460.782 nm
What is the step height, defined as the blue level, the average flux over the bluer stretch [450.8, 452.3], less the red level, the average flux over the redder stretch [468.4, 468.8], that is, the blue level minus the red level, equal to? 1.2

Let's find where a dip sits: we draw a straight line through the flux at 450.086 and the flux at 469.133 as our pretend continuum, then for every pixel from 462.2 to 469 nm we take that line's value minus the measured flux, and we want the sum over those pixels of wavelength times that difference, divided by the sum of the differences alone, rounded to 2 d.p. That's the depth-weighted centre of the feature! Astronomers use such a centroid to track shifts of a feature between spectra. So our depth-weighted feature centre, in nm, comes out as 464.66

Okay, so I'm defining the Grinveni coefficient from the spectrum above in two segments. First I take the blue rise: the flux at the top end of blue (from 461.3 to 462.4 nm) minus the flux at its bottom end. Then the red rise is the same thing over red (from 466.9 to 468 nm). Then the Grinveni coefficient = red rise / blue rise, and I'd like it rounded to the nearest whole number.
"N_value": 0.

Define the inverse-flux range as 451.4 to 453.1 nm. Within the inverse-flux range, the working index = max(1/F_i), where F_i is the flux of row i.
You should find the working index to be 0.0396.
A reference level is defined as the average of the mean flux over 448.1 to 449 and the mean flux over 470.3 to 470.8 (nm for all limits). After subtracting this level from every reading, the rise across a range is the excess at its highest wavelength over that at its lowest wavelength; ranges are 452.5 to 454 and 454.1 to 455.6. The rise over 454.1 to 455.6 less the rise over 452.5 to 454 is -4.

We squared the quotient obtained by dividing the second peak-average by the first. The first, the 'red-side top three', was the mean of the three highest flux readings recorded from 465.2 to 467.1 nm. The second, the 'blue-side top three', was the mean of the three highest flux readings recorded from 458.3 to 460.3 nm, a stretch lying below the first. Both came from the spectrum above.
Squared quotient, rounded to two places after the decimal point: 0.97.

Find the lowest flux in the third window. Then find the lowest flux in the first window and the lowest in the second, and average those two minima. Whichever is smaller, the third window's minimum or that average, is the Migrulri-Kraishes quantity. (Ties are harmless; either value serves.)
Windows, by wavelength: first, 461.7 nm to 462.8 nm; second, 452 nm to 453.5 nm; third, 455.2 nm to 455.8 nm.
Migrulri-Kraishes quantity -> 26.35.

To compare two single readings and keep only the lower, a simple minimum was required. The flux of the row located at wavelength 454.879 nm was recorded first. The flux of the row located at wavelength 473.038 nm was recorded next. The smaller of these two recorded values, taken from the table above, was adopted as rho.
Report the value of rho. 25.2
